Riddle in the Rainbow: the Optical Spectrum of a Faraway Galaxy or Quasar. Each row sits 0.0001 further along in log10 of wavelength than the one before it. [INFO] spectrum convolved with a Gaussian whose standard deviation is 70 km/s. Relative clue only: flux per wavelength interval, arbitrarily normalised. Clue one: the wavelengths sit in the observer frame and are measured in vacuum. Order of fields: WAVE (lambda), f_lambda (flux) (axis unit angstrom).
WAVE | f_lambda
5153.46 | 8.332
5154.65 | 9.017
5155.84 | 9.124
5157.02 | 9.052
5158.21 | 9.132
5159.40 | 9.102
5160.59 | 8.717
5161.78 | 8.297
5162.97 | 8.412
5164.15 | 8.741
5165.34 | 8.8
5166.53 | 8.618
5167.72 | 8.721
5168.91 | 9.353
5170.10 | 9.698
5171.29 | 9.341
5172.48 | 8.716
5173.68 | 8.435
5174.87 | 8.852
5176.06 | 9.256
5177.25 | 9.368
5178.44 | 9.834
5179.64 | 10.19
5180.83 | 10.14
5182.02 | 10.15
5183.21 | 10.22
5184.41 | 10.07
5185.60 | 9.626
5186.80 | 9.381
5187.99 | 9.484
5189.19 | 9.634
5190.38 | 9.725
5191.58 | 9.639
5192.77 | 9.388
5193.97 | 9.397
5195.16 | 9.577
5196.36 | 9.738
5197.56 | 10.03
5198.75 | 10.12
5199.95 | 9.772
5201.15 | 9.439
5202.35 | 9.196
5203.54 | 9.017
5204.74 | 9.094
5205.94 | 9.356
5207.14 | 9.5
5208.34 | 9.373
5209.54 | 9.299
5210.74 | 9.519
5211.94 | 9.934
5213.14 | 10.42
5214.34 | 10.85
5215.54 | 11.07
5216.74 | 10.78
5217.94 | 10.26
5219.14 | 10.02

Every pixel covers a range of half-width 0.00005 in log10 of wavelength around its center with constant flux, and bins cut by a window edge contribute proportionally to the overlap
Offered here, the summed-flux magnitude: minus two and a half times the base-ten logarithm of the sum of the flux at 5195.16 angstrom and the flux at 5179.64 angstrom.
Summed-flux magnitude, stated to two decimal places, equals -3.24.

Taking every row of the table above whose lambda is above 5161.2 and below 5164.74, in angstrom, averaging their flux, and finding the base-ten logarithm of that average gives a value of 0.93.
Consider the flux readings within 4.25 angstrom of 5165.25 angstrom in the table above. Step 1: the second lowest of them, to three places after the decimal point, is 8.412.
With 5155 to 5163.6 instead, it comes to 8.412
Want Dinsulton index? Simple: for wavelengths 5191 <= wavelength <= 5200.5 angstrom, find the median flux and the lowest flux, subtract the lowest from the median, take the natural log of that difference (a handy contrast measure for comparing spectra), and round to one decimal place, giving -1.2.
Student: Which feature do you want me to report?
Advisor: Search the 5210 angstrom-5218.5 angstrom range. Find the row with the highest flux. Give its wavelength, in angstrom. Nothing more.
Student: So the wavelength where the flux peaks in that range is 5215.54 angstrom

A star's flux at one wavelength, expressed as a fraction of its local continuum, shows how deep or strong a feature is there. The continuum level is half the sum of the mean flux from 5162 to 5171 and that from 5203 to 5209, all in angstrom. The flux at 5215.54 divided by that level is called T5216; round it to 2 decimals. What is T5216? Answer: 1.22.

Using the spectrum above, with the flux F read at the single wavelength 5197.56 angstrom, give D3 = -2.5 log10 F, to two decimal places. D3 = -2.50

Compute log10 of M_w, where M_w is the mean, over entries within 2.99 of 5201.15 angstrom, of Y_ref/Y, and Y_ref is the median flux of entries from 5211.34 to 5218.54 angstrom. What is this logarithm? 0.048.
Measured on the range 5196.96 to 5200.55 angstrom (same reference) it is 0.027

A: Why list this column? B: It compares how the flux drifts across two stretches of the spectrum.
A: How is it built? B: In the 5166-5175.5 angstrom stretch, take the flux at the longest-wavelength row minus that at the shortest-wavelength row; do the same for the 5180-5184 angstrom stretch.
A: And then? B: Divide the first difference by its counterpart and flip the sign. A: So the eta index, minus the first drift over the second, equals -2.9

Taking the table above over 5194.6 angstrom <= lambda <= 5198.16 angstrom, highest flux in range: 10.03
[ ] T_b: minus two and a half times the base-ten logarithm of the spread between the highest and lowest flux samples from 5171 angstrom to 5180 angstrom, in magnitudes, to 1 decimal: -0.6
